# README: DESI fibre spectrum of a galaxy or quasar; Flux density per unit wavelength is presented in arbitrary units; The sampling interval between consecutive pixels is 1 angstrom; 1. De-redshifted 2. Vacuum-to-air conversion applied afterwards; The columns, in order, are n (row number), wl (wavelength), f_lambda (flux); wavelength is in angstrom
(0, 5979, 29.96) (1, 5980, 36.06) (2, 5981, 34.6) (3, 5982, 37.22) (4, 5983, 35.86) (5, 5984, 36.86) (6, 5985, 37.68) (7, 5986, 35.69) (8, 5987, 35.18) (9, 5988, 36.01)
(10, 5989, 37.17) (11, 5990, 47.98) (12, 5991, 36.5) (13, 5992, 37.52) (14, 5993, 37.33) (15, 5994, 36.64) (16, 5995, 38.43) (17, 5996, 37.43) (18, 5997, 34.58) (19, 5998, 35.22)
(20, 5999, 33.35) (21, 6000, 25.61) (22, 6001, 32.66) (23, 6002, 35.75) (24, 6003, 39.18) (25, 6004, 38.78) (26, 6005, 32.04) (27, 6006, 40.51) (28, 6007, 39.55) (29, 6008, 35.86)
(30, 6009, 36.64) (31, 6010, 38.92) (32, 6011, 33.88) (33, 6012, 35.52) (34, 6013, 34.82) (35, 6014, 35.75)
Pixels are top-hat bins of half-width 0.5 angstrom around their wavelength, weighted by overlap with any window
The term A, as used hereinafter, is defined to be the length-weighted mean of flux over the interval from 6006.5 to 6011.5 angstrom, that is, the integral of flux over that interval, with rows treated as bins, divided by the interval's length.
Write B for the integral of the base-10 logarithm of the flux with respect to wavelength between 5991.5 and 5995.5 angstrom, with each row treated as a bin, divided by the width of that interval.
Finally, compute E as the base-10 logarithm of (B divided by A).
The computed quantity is -1.37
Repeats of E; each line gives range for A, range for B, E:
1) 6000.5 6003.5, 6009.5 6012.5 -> -1.36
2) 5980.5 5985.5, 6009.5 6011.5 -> -1.37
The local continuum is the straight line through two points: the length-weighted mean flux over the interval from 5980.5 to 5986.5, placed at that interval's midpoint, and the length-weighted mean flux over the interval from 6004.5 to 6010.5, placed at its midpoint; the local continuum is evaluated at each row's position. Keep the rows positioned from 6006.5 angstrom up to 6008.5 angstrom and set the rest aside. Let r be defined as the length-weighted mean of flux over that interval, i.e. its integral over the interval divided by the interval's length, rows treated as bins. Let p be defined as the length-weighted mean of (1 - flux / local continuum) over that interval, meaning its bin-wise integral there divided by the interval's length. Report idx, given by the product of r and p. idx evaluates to -0.5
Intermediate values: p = -0.012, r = 37.7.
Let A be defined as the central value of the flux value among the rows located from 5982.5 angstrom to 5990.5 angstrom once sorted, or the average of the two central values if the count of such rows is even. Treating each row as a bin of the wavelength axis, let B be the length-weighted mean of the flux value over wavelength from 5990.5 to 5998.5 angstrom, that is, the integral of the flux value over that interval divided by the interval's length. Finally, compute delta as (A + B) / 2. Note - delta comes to 36.6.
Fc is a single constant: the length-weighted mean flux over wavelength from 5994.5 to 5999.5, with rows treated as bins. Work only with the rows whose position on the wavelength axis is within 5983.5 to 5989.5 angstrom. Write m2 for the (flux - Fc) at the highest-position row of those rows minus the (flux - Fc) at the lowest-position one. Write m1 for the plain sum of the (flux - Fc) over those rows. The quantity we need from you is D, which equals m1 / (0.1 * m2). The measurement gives 122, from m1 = 3.8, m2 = 0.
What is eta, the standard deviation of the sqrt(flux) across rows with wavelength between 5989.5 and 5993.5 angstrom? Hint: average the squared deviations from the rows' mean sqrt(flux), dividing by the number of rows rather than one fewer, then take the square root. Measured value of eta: 0.36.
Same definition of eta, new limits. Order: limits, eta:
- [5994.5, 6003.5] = 0.34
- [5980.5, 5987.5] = 0.09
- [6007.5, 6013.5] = 0.13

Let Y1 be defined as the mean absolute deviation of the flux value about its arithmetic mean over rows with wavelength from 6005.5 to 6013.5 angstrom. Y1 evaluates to 2.0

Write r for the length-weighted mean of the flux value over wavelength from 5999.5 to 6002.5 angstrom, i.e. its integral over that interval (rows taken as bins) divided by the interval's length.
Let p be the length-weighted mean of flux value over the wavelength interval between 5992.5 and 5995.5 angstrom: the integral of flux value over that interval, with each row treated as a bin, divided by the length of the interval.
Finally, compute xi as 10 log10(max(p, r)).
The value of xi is 15.74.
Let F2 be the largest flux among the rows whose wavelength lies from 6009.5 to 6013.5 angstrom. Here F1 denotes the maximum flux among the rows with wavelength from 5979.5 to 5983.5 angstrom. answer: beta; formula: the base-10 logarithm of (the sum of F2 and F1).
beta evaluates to 1.88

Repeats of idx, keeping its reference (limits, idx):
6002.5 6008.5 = -0.5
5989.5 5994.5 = -2.7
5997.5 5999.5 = 2.4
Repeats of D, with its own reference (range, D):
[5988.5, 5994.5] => -346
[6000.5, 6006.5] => 5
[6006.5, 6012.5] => -14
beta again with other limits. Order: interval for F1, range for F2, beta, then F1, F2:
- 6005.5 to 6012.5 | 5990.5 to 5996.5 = 1.90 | 40.51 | 38.43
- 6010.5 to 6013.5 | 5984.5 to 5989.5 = 1.86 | 35.52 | 37.68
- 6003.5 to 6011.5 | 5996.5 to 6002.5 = 1.88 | 40.51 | 35.75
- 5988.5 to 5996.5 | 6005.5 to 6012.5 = 1.95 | 47.98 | 40.51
